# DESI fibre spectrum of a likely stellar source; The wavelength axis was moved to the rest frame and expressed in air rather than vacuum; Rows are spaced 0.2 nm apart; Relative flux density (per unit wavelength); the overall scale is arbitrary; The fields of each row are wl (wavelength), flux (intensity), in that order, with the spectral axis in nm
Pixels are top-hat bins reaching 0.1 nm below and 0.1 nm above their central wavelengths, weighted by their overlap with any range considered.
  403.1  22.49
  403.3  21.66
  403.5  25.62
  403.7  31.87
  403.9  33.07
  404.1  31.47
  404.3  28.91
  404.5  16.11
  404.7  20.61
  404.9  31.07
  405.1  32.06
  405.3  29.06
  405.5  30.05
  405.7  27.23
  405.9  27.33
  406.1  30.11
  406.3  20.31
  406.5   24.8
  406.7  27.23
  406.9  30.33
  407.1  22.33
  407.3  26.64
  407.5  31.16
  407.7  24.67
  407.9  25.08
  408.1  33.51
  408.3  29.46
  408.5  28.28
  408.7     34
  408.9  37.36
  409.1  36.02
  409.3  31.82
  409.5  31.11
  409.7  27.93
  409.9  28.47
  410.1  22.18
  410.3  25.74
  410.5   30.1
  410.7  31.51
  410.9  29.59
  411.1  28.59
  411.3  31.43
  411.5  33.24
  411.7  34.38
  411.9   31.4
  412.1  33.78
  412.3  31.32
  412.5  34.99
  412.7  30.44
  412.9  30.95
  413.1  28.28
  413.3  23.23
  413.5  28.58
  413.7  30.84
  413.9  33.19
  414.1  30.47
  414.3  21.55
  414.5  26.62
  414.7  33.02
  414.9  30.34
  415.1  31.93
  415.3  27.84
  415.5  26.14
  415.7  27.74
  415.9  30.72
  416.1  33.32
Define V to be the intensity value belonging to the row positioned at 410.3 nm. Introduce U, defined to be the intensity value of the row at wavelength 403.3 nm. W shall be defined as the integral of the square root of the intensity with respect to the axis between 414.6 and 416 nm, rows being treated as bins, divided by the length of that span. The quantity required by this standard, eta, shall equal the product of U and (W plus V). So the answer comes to 675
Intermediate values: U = 21.66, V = 25.74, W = 5.44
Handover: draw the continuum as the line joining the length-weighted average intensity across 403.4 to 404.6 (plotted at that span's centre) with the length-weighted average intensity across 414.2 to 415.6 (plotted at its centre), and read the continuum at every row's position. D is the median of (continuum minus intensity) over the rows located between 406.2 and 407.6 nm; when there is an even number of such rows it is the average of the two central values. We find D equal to 1.3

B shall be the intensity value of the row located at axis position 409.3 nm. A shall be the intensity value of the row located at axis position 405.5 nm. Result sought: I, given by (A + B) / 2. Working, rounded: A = 30.05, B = 31.82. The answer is 31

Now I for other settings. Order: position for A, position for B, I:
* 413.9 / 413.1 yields 31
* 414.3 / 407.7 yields 23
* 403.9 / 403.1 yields 28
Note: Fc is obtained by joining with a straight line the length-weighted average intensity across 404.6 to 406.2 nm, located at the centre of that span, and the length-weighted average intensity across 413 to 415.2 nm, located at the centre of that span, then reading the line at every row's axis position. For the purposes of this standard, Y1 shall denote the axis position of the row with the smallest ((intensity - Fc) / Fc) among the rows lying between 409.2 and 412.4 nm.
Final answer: 410.1 nm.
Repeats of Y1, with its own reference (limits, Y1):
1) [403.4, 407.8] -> 404.5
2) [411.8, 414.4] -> 414.3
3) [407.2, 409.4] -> 407.7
